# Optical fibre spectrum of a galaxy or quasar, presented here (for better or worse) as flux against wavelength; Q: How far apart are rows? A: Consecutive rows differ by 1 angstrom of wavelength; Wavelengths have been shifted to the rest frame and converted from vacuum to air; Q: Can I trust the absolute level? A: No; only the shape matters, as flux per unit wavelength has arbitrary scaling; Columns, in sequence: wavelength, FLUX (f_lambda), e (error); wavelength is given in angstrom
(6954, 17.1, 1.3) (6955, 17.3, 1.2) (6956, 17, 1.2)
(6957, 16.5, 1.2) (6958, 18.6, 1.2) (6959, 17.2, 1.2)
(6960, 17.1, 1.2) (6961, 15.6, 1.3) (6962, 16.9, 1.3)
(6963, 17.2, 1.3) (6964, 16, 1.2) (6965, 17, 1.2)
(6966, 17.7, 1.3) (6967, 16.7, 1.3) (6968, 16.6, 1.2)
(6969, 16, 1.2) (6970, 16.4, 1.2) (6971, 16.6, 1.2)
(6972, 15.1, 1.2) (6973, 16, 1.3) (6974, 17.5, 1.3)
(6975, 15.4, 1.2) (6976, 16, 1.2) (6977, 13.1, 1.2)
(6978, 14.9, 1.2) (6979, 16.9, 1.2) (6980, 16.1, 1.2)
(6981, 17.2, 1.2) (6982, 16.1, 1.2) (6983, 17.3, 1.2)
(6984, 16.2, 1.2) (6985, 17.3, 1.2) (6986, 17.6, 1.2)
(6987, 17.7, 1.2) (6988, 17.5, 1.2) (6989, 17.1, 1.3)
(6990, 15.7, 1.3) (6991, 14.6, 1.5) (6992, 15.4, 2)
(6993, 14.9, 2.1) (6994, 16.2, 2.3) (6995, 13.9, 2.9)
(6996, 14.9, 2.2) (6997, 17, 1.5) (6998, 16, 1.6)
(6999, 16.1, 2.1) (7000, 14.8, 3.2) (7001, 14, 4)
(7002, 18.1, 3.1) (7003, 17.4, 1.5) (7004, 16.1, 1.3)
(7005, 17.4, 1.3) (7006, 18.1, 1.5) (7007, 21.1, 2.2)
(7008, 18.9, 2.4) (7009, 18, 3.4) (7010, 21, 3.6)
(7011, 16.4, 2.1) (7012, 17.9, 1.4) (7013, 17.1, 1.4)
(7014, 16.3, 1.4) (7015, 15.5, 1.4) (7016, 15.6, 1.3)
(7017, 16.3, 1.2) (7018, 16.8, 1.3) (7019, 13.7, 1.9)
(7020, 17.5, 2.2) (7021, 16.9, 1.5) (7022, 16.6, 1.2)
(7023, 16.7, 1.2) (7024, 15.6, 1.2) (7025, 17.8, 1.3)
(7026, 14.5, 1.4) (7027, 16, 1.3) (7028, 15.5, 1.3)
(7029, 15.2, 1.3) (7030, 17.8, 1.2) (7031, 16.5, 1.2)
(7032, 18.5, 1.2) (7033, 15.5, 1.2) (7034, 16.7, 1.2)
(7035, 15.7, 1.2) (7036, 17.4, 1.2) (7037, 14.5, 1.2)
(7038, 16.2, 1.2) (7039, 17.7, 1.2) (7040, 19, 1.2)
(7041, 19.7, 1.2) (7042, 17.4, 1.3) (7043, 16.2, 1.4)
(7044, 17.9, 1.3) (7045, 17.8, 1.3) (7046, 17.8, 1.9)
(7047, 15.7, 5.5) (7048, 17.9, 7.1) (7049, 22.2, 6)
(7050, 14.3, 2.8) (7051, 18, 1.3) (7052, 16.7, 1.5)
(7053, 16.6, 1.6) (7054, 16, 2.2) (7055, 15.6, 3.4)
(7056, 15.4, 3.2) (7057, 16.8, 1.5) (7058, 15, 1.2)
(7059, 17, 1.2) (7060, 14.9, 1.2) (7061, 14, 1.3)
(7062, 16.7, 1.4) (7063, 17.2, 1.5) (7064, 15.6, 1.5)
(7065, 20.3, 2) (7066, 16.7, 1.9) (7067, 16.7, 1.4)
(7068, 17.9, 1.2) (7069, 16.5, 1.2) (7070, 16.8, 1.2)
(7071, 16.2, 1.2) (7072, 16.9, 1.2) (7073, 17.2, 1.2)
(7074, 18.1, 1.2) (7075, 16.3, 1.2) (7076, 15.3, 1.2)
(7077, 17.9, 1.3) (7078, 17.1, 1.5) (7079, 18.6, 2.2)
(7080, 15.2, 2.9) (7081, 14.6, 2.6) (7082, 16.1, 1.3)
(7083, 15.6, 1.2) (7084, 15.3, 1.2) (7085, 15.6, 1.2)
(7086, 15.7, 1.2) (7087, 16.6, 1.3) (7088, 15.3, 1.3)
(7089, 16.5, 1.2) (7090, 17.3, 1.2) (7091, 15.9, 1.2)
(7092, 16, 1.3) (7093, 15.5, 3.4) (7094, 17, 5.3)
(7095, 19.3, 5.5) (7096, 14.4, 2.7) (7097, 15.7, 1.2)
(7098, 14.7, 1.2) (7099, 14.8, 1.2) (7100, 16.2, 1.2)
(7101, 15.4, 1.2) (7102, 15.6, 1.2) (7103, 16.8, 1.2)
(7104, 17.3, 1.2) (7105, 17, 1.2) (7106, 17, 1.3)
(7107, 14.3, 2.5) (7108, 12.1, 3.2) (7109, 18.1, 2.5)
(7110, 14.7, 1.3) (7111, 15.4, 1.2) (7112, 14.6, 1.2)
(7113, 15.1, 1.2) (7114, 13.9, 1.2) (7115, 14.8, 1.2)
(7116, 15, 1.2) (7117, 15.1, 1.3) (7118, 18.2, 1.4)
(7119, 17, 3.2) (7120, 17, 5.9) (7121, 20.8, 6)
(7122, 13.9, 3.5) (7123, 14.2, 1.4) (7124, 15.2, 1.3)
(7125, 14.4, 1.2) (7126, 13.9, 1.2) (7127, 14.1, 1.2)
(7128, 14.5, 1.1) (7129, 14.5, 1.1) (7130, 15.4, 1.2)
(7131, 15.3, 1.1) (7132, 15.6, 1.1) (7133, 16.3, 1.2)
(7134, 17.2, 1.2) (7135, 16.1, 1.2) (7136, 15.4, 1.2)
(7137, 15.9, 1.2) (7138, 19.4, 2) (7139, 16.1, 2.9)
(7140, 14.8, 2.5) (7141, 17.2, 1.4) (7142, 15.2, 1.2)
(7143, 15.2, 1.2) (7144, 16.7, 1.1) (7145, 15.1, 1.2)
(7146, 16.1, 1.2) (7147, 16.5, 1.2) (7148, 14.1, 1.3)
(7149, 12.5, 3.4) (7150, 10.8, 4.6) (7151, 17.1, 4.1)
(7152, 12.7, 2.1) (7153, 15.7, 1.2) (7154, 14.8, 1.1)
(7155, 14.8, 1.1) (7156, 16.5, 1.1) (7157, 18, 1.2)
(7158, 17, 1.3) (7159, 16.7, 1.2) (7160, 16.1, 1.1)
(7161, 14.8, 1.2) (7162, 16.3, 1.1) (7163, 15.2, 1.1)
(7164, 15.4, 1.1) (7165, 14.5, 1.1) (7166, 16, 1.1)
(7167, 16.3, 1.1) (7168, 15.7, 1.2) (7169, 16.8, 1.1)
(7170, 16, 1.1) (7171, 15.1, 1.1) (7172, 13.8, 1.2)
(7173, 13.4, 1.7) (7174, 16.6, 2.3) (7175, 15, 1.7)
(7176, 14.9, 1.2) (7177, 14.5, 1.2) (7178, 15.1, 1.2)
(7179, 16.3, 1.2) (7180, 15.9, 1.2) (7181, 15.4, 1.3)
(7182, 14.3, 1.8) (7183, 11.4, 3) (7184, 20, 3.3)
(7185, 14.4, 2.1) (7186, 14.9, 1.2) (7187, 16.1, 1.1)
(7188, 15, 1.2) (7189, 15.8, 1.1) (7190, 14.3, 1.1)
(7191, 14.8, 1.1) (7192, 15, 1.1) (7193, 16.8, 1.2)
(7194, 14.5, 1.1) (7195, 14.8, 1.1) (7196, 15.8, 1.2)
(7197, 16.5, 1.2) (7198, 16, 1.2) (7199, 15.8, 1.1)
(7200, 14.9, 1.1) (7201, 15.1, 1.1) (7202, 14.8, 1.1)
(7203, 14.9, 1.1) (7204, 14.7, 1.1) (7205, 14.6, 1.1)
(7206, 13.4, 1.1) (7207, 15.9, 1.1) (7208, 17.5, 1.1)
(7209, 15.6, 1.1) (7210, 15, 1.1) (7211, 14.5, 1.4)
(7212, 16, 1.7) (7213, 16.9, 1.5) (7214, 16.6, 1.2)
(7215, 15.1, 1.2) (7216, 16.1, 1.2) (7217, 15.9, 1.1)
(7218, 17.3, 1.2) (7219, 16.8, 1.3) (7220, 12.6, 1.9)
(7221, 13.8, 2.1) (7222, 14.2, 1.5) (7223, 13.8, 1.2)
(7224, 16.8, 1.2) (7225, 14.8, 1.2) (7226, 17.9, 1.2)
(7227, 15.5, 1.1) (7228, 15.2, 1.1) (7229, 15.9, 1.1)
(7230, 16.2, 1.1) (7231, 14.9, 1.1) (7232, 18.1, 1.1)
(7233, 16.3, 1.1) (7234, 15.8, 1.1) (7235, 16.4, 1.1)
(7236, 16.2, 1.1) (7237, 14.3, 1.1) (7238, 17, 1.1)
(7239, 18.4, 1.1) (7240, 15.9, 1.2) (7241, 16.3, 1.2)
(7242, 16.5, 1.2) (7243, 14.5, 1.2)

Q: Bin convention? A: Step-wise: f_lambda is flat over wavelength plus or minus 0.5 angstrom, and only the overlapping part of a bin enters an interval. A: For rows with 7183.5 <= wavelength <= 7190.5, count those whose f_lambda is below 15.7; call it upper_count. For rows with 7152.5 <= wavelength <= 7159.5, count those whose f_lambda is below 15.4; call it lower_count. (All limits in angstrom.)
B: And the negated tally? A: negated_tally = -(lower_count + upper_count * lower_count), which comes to -10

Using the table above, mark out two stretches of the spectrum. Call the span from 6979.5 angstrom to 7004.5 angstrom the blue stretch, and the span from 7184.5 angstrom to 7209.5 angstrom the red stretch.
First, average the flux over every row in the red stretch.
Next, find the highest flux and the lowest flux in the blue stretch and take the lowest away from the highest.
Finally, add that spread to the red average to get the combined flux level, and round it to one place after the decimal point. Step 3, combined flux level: 19.5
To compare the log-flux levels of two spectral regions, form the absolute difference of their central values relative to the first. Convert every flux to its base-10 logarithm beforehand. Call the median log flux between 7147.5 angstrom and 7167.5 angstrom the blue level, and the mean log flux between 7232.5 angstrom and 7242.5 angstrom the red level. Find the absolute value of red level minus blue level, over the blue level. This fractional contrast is 0.017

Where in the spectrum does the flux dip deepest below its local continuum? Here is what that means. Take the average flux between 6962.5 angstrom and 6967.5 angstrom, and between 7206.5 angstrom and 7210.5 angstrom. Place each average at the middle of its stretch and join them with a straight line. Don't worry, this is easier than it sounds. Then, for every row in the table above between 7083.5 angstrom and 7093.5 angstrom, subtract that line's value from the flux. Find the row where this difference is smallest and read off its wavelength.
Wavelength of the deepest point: 7084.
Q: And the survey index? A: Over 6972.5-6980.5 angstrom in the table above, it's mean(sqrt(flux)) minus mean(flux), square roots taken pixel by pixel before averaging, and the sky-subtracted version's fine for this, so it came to -11.8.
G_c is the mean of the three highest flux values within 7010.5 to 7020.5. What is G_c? 17.5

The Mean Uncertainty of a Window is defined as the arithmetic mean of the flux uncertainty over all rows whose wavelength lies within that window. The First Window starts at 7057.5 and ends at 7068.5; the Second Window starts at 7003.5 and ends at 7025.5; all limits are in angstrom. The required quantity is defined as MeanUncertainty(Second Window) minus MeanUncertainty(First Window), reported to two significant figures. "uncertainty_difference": 0.28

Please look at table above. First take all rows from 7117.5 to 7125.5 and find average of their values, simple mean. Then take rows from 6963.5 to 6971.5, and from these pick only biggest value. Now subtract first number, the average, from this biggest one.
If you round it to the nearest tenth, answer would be 1.4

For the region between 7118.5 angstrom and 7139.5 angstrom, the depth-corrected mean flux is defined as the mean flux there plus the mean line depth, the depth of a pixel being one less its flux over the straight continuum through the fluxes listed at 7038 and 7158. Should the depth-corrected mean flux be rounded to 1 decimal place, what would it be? 15.9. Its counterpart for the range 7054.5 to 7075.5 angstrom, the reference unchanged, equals 16.6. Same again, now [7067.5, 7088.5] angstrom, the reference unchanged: 16.4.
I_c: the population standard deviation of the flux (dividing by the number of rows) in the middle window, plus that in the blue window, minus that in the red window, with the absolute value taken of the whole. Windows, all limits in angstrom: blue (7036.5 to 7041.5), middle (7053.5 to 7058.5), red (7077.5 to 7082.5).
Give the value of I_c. 1.1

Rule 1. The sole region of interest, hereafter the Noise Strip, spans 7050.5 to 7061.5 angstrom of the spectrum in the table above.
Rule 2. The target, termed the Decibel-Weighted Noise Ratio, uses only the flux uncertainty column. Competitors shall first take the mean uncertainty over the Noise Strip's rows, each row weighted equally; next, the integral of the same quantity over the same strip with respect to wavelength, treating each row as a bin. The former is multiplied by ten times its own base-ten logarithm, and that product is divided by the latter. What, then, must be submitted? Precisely 0.23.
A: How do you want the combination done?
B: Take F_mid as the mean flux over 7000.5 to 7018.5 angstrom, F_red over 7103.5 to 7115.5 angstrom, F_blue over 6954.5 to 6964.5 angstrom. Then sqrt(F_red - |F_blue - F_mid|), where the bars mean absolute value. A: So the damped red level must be 3.87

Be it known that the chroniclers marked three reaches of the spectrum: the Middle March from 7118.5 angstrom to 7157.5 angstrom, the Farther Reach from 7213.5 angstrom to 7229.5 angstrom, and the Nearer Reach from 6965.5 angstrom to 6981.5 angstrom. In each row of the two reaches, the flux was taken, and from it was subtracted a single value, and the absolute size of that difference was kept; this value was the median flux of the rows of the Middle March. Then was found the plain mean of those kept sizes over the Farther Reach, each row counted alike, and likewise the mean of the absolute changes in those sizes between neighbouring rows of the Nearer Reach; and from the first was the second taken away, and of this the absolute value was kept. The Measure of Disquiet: 0.2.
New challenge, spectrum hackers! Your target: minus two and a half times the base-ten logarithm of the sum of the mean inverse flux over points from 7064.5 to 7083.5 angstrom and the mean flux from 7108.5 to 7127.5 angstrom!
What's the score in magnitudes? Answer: -2.98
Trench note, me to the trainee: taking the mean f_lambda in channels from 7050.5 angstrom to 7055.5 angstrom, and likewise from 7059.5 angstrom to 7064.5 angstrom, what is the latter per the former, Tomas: 0.95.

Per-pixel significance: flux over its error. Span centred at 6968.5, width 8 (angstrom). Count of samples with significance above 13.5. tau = 5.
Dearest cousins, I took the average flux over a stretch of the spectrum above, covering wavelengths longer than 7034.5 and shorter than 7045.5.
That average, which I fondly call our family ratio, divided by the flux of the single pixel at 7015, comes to 1.11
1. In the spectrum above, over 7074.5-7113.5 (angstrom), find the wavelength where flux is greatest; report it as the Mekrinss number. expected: 7095 angstrom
